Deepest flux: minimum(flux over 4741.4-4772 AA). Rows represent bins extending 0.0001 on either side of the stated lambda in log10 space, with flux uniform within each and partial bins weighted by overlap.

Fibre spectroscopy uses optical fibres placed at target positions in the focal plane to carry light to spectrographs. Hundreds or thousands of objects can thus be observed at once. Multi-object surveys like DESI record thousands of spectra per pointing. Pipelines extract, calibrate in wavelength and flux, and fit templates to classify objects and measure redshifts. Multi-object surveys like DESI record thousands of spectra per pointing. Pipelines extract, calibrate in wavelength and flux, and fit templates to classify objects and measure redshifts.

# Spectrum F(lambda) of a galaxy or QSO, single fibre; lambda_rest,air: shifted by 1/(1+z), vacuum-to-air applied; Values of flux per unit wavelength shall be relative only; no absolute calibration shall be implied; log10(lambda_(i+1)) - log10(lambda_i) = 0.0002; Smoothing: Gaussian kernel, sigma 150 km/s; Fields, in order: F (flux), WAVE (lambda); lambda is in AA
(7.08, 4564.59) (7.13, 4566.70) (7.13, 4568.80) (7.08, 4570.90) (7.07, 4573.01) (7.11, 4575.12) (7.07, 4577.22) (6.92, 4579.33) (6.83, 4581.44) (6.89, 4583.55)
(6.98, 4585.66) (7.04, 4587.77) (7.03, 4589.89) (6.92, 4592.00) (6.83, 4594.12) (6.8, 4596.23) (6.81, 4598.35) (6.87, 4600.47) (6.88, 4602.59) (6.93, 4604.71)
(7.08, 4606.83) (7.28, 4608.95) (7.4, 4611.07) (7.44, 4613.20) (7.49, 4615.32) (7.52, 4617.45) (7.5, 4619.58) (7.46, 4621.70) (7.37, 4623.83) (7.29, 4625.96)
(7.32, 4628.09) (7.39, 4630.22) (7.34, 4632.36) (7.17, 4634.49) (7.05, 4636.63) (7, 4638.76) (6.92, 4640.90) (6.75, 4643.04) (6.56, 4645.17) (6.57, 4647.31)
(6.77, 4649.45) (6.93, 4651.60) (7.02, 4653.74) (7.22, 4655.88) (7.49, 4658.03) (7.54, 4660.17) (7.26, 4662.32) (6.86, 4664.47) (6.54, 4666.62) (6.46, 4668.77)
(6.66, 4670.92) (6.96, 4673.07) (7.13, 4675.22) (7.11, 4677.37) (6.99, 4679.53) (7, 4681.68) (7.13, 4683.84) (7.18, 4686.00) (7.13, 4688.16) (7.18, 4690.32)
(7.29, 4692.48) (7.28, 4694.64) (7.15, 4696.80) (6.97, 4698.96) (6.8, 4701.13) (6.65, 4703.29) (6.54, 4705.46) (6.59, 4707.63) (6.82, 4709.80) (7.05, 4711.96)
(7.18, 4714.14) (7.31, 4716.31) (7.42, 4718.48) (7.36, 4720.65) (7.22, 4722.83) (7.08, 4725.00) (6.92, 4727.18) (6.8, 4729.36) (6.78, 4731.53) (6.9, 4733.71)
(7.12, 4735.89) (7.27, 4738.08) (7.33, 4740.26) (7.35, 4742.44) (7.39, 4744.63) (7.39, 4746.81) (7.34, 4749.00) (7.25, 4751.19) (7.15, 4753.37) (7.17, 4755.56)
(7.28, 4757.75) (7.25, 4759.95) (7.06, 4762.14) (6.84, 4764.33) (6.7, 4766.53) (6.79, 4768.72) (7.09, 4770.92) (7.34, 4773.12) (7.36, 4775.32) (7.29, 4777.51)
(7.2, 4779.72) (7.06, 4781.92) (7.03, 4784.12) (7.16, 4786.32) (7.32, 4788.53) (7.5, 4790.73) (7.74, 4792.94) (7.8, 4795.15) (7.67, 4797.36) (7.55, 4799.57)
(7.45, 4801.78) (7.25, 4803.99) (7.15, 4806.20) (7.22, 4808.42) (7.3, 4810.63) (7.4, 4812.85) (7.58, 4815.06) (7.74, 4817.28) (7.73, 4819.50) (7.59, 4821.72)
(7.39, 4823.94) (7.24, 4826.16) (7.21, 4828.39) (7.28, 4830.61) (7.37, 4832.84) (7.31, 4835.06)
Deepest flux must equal 6.7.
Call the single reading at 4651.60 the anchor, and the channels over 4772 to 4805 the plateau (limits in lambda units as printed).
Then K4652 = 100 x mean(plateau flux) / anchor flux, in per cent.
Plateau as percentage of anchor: 107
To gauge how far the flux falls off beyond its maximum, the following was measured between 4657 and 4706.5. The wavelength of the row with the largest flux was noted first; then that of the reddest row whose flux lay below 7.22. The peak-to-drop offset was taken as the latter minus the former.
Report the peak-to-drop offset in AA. 45.3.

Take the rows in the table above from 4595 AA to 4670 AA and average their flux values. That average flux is 7.09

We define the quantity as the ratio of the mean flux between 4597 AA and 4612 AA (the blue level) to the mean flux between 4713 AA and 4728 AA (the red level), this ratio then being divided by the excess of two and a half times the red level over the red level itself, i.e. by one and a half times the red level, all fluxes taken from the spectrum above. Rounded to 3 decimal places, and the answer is 0.090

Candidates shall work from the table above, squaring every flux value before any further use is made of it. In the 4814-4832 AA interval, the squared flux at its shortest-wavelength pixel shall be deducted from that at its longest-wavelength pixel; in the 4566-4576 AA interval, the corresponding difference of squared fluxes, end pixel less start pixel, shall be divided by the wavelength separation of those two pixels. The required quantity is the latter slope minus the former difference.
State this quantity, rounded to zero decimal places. 4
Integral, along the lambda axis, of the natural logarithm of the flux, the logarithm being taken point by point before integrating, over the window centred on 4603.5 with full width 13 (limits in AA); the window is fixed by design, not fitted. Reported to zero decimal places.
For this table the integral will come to 25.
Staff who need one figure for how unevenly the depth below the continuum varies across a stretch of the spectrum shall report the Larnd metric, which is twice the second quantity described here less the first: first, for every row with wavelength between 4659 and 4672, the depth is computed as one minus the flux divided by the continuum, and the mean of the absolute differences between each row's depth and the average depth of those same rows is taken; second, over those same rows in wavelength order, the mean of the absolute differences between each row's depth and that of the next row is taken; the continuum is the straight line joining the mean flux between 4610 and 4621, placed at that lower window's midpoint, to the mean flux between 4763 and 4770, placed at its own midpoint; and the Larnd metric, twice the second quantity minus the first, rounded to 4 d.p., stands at 0.0236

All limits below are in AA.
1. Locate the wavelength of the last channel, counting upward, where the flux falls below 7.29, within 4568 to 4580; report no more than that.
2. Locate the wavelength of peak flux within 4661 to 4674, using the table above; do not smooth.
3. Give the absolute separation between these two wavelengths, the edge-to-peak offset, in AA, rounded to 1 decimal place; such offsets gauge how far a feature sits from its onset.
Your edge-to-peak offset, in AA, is 83.0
